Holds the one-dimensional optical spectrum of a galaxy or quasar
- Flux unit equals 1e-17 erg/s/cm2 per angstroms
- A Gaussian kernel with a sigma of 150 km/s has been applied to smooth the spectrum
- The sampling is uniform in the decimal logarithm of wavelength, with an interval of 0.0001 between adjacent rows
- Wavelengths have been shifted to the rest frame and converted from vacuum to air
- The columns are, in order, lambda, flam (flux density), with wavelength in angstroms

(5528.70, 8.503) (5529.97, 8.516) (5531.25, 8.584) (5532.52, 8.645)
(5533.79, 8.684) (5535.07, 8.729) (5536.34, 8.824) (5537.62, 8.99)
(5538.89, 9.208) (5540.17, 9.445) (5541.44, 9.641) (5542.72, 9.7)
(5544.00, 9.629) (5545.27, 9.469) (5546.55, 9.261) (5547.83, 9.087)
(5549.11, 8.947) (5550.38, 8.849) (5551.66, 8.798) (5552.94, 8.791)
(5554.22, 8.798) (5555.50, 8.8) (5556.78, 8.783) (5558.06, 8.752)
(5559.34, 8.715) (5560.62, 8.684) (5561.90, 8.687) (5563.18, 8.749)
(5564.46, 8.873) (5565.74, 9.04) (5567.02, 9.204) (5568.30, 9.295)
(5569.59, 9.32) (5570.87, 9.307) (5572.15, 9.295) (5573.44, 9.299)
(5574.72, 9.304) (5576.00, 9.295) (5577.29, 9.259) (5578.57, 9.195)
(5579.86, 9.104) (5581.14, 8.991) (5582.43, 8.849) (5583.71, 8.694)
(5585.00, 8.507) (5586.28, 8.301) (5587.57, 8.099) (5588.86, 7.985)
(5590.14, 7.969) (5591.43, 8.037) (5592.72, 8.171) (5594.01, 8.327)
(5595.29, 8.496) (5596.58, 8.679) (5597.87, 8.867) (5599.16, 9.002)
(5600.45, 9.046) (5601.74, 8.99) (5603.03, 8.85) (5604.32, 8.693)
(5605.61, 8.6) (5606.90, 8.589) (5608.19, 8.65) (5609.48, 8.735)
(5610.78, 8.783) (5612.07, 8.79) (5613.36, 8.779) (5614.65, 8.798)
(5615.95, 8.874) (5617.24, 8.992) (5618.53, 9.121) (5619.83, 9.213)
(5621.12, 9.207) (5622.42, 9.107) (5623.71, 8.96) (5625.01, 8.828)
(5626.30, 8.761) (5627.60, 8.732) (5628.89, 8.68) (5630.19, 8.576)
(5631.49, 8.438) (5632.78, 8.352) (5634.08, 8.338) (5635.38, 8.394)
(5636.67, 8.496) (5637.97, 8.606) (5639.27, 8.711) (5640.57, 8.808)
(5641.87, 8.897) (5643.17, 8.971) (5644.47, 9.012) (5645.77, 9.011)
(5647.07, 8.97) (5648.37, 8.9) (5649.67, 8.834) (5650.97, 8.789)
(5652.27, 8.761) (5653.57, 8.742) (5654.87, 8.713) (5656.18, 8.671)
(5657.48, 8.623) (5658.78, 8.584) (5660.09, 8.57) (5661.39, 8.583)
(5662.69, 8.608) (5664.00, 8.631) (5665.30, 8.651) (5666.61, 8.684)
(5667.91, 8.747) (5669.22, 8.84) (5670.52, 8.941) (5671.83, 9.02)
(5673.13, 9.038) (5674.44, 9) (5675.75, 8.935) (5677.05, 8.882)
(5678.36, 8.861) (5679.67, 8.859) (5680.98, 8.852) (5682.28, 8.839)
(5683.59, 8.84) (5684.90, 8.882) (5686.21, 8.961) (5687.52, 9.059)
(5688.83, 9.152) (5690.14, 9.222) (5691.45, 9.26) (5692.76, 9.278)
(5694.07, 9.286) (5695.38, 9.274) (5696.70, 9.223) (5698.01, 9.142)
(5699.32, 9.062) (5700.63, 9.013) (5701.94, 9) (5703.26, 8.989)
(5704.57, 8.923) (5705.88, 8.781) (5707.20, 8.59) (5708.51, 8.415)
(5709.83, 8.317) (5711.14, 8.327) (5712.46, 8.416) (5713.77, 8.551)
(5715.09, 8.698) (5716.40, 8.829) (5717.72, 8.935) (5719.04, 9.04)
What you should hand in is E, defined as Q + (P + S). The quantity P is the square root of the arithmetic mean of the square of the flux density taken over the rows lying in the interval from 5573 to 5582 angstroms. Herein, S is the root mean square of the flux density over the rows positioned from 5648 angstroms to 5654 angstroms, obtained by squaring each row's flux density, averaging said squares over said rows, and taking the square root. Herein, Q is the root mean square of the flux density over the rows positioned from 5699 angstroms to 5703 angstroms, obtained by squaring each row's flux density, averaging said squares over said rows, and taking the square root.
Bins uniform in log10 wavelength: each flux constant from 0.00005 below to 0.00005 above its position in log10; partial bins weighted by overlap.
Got 27.0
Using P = 9.21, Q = 9.03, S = 8.81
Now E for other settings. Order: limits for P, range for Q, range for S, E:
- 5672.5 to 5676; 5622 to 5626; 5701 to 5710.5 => 26.7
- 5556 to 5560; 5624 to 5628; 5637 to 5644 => 26.3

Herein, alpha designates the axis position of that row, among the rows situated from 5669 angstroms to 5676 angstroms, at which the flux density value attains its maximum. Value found 5673.13 angstroms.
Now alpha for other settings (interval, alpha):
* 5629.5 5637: 5630.19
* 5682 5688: 5687.52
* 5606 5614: 5612.07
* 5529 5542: 5541.44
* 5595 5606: 5600.45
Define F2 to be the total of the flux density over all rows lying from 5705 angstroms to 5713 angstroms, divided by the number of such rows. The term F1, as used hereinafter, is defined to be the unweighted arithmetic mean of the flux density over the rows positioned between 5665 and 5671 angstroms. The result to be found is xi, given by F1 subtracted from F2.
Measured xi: -0.3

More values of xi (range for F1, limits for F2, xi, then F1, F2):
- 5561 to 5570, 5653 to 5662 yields -0.4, 9.02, 8.6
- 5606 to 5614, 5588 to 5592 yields -0.7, 8.72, 8.0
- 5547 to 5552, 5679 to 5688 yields 0.0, 8.92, 8.9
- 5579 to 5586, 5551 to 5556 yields 0.0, 8.83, 8.8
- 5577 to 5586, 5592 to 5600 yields -0.4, 8.94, 8.6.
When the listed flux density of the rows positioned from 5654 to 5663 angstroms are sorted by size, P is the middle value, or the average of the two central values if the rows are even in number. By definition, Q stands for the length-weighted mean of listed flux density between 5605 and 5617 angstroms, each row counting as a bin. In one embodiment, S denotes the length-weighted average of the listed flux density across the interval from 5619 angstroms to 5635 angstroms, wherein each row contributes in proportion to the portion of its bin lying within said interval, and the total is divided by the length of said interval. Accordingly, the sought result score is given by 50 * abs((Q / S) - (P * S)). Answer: 3720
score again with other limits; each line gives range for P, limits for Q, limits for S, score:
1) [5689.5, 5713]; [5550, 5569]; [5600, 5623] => 3947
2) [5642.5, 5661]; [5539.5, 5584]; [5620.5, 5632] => 3813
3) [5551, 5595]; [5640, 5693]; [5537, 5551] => 4042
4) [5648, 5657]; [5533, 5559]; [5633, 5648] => 3775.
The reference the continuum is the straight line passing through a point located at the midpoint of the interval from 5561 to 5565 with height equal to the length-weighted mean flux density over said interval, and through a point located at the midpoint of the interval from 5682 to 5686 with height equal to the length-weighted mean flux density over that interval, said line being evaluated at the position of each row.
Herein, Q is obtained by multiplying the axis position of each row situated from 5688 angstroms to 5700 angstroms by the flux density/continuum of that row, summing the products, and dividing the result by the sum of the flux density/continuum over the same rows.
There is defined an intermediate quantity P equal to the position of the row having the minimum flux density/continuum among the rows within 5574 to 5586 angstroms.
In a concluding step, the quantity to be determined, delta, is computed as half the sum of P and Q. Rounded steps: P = 5585.00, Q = 5694.1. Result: 5639.5 angstroms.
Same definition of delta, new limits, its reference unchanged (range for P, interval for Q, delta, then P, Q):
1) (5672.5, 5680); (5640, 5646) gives 5661.4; 5679.67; 5643.2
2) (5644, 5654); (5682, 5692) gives 5670.2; 5653.57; 5686.9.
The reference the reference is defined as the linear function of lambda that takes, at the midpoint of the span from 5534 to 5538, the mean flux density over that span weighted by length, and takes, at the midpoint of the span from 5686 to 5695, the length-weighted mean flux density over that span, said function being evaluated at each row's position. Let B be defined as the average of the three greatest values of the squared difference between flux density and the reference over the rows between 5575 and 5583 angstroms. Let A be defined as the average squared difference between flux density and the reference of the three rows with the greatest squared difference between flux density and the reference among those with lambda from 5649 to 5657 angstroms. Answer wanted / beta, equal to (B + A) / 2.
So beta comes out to 0.14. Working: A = 0.16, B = 0.12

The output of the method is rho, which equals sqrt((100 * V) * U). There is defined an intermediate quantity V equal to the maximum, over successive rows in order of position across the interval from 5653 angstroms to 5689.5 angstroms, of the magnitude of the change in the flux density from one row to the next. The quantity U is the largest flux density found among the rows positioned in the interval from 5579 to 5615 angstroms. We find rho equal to 10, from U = 9.104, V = 0.10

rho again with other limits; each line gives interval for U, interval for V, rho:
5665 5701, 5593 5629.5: 13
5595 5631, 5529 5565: 15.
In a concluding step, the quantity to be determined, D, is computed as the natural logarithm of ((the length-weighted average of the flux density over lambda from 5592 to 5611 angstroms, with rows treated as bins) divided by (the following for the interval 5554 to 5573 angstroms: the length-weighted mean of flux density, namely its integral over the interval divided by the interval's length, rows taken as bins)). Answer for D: -0.030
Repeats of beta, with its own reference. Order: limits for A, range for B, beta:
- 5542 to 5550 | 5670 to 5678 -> 0.33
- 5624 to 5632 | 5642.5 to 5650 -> 0.14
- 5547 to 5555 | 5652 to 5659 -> 0.13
